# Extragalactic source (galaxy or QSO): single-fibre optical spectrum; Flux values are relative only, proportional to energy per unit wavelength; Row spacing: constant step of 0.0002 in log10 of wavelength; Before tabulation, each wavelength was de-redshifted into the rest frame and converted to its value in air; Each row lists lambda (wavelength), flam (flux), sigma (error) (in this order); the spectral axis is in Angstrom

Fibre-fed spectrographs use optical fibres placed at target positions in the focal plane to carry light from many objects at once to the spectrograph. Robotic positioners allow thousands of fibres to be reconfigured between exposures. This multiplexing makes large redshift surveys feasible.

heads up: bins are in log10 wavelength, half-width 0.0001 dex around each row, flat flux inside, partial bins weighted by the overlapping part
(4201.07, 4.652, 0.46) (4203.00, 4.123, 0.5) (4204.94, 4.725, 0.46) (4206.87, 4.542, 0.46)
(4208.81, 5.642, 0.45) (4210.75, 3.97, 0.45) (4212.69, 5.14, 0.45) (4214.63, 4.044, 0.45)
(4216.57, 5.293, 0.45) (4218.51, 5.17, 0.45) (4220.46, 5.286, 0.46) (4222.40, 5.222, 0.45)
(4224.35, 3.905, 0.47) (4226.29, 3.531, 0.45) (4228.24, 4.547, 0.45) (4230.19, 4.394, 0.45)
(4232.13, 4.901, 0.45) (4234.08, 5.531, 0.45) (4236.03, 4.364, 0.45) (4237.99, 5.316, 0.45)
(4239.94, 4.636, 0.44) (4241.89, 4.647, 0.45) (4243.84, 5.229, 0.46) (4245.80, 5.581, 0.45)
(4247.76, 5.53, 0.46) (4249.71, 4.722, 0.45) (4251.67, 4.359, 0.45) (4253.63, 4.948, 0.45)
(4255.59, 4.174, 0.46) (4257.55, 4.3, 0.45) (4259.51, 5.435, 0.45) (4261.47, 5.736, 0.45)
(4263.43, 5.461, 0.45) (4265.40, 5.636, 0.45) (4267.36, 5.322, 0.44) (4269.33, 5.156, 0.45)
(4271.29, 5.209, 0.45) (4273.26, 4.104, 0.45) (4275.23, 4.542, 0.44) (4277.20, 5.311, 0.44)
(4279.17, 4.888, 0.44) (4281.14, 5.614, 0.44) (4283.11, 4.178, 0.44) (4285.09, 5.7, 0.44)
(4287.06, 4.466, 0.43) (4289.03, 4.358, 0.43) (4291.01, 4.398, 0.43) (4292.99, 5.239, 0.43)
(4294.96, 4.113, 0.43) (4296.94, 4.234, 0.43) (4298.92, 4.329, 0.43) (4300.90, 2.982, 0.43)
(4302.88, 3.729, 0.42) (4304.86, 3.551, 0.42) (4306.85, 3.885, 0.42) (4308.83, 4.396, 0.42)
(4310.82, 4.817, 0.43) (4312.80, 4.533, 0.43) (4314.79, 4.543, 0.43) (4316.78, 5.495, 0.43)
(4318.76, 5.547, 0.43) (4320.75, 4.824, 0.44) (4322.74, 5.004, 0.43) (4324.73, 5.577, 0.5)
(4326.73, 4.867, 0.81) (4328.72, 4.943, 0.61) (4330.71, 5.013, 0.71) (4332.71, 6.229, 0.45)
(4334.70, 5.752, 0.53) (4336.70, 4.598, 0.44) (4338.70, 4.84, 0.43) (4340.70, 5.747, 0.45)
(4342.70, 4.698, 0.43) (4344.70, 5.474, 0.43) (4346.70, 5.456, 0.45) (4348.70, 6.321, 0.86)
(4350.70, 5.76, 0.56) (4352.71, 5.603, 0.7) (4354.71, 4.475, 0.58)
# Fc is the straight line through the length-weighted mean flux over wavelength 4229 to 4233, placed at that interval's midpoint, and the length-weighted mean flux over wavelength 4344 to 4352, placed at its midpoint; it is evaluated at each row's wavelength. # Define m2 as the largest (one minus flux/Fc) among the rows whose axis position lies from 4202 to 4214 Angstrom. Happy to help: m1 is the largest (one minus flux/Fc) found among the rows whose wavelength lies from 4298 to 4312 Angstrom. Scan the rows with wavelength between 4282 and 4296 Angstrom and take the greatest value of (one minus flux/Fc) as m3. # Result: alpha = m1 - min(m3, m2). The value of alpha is 0.33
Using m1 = 0.4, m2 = 0.11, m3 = 0.22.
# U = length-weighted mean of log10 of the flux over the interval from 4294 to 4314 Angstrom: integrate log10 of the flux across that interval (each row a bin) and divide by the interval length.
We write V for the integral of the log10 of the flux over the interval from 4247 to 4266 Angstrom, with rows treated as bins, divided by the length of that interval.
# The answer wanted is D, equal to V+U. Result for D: 1.30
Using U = 0.60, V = 0.70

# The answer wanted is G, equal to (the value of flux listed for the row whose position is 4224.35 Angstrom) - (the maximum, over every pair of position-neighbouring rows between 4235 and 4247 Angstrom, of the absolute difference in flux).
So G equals 3.0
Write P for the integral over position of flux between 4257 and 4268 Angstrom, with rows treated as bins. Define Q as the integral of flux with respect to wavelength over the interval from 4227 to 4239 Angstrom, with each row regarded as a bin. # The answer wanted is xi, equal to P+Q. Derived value 117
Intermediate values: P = 59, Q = 57.7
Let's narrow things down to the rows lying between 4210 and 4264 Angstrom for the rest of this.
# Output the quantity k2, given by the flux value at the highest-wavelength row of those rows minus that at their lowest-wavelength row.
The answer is 1.5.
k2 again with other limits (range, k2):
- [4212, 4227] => -1.6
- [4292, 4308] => -1.4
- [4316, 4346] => 0.0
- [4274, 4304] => -0.8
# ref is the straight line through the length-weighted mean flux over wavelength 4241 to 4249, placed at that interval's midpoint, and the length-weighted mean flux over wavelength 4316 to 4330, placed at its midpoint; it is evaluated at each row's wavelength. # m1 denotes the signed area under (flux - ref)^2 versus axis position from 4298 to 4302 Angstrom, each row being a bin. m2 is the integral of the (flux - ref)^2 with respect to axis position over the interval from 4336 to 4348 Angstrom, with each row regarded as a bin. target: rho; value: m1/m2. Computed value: 4.3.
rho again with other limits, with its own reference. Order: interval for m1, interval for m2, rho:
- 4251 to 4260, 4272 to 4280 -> 1.5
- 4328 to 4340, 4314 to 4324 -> 2.6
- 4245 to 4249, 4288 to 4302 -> 0.0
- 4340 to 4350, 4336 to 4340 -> 5.0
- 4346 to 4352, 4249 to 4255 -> 1.5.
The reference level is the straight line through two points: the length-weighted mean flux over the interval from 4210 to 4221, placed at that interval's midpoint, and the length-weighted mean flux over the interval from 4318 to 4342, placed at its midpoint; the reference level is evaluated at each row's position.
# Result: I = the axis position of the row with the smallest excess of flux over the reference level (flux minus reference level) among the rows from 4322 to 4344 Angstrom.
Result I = 4336.70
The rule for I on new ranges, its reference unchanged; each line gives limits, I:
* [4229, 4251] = 4236.03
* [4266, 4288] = 4273.26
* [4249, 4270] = 4255.59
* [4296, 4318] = 4300.90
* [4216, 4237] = 4226.29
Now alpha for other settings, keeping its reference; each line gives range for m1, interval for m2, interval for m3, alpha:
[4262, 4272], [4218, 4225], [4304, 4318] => -0.18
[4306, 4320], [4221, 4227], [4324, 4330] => 0.15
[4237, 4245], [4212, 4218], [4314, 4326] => -0.08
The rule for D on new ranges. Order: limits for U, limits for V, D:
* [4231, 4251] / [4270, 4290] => 1.38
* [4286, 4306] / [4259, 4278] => 1.33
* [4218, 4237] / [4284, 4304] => 1.30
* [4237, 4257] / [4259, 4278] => 1.40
